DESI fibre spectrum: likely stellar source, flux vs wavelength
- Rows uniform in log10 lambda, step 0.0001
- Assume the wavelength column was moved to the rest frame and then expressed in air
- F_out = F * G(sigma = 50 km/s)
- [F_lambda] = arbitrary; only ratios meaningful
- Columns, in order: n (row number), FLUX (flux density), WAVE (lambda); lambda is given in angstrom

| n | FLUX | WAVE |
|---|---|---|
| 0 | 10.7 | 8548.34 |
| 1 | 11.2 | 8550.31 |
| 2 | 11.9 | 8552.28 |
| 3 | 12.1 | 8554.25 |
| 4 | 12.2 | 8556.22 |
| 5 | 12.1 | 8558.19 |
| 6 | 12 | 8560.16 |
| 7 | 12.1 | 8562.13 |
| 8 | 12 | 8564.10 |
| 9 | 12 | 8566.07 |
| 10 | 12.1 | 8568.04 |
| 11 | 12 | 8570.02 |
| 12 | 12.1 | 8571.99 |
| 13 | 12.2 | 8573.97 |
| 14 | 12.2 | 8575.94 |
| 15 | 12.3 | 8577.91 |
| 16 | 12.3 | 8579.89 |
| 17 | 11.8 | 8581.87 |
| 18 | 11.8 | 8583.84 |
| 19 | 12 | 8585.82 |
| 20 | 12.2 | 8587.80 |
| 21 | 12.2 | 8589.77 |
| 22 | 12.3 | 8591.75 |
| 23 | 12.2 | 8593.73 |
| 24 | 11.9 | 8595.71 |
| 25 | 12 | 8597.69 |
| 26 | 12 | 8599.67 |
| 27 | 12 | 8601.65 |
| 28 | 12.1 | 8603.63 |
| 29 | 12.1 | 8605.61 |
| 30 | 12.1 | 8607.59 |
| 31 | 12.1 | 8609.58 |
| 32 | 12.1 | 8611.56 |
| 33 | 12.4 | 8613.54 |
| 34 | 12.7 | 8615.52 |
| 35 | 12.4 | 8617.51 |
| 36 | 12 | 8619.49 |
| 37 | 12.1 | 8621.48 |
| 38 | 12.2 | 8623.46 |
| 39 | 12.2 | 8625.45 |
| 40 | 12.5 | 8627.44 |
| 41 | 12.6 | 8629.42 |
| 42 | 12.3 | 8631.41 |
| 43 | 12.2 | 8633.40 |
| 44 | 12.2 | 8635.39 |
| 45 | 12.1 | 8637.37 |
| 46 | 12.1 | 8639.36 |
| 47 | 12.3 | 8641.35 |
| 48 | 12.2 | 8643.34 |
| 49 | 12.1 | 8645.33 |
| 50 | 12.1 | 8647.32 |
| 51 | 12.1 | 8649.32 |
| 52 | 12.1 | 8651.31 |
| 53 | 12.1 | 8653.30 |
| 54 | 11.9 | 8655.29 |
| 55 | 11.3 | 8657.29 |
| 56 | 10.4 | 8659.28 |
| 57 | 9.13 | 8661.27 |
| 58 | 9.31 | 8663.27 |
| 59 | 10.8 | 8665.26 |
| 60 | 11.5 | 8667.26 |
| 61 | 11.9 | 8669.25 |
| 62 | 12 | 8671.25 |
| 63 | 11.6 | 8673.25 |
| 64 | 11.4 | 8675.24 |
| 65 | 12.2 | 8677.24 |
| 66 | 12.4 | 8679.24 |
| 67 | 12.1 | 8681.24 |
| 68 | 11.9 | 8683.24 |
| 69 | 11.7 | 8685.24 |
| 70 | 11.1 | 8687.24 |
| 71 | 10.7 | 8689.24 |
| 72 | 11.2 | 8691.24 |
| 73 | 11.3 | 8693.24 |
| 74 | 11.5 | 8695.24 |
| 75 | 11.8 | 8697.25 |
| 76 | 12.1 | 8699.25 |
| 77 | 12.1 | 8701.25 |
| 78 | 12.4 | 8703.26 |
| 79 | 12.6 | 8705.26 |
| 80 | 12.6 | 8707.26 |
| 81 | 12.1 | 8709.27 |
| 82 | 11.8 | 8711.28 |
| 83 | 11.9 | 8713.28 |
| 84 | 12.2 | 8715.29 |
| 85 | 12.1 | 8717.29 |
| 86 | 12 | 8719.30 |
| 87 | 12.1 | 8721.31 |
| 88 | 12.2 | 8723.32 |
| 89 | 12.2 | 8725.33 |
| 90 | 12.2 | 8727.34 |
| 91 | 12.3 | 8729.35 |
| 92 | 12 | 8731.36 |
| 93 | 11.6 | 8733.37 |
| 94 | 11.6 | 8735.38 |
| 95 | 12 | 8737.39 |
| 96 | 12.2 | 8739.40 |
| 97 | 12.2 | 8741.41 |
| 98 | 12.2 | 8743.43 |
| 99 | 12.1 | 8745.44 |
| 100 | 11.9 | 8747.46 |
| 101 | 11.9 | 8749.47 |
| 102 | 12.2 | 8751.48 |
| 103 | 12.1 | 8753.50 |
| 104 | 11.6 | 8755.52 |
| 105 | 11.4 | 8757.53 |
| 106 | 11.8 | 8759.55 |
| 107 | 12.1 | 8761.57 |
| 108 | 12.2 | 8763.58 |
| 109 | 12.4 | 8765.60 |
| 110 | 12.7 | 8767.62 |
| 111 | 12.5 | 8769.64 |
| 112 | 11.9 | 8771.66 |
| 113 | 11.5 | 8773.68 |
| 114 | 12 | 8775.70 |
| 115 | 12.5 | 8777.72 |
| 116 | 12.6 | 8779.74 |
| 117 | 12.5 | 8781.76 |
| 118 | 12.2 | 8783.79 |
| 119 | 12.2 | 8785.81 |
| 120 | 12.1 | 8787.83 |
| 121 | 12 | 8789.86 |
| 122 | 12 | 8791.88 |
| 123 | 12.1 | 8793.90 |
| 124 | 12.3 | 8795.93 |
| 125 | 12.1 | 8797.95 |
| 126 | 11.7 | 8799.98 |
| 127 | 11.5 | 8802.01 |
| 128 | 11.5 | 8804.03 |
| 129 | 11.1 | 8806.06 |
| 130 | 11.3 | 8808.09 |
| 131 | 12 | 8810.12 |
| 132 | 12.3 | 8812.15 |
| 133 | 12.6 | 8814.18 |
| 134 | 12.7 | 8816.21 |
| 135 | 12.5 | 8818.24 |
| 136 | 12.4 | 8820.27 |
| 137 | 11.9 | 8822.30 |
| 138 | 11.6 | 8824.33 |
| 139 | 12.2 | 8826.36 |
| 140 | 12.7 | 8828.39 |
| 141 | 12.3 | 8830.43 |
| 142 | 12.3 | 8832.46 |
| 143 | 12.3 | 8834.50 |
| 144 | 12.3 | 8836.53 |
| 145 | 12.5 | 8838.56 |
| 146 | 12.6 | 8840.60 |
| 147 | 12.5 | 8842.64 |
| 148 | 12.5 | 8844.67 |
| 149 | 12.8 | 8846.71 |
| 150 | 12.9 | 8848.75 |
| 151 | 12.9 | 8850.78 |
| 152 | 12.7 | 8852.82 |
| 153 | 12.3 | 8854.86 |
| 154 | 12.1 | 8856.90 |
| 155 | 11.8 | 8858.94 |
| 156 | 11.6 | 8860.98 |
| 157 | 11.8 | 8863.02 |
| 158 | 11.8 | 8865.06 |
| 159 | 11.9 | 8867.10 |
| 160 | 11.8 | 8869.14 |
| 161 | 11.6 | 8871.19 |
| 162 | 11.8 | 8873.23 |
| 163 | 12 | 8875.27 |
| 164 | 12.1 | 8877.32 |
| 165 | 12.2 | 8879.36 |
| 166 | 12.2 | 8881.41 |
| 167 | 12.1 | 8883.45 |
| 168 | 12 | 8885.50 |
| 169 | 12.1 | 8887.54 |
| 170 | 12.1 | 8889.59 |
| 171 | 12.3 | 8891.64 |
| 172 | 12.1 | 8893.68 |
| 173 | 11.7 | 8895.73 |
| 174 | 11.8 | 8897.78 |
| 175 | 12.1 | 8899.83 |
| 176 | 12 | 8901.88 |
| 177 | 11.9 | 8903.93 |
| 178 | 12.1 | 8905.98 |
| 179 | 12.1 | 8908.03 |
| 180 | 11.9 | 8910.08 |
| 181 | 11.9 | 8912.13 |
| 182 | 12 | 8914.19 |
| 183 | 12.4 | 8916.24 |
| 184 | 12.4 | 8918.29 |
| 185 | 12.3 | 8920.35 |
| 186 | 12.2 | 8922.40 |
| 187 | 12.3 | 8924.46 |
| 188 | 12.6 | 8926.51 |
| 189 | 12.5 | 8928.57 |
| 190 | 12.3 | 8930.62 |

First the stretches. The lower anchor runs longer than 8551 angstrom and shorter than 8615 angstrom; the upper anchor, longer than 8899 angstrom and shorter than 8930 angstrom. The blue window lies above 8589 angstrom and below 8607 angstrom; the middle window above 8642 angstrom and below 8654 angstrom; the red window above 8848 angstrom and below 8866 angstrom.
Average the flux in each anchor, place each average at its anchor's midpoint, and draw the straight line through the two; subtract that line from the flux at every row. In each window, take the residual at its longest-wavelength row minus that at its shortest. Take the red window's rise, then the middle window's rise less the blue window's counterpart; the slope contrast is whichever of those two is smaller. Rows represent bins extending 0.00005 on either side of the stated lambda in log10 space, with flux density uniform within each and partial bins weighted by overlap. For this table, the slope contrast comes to -1.1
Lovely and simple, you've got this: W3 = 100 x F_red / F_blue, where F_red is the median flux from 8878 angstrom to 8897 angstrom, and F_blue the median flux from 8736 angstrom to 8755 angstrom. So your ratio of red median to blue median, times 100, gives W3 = 100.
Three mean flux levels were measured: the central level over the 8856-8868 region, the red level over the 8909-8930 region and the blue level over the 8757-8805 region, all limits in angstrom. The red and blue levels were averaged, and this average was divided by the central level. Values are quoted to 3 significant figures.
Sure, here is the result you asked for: 1.03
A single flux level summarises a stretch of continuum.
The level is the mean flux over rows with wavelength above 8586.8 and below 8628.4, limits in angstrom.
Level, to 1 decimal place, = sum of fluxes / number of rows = 12.2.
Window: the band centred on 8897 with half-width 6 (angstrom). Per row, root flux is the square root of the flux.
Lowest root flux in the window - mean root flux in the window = -0.043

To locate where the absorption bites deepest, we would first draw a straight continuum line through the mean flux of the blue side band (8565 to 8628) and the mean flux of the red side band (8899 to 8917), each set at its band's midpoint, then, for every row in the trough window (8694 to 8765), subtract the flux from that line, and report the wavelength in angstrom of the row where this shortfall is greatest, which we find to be 8757.53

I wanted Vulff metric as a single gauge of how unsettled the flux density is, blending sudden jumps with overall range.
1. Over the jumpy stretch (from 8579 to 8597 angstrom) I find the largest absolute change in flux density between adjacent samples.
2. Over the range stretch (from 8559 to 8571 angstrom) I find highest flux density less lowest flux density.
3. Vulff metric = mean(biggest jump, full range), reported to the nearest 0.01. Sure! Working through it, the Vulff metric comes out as 0.30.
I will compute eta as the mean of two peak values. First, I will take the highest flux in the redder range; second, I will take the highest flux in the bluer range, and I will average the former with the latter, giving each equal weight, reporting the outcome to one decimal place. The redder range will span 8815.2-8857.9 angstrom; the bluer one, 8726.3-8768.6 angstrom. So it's 12.8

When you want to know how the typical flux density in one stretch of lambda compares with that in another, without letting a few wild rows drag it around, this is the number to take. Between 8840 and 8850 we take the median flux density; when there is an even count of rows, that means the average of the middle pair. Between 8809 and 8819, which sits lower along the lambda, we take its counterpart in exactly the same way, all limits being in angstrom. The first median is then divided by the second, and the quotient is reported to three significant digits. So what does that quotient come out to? 1.01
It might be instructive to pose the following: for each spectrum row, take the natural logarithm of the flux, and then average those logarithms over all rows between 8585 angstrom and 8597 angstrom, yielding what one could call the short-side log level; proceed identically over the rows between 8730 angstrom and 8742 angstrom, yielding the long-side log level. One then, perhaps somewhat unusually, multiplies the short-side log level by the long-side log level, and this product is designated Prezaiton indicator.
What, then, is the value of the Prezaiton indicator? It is 6.19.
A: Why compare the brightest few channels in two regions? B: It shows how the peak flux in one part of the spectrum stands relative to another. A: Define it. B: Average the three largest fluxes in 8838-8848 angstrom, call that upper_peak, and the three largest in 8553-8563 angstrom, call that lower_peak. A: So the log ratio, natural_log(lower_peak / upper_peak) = -0.040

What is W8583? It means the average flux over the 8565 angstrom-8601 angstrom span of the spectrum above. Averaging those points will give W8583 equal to 12.1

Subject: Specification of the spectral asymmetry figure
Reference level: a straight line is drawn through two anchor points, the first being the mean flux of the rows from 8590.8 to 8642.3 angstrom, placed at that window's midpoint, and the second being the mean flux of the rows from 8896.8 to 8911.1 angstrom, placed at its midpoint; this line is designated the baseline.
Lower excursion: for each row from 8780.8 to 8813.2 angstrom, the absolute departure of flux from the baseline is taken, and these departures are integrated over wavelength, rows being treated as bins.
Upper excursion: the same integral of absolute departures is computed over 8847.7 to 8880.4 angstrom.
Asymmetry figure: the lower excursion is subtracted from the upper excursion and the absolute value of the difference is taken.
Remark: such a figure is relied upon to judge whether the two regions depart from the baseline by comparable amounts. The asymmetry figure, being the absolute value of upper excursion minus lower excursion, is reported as 1.0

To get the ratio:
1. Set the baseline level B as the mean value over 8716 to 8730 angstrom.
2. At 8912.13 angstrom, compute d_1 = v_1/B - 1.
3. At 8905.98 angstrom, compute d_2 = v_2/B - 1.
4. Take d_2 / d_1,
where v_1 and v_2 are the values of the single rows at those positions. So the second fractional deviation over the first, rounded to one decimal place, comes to 0.2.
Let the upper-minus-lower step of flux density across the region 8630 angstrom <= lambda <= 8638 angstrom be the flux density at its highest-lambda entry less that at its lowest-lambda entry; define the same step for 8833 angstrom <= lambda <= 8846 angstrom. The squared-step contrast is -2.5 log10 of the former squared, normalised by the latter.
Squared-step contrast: 1.7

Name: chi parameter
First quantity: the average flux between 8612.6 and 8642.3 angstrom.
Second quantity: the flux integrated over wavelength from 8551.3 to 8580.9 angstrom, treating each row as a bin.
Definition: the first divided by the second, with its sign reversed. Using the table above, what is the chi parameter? -0.0343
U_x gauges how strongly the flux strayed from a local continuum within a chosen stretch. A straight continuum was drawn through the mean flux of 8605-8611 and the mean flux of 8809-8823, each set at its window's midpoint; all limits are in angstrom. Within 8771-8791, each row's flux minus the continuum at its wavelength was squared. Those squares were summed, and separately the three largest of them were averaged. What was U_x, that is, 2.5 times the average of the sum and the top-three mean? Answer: 1.9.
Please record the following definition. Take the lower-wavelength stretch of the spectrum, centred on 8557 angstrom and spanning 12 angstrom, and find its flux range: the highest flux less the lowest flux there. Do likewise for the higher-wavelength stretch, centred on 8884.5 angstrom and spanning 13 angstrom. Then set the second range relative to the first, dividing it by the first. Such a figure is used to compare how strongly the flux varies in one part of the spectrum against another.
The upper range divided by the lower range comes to 0.7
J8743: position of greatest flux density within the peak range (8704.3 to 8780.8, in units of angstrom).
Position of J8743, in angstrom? 8767.62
